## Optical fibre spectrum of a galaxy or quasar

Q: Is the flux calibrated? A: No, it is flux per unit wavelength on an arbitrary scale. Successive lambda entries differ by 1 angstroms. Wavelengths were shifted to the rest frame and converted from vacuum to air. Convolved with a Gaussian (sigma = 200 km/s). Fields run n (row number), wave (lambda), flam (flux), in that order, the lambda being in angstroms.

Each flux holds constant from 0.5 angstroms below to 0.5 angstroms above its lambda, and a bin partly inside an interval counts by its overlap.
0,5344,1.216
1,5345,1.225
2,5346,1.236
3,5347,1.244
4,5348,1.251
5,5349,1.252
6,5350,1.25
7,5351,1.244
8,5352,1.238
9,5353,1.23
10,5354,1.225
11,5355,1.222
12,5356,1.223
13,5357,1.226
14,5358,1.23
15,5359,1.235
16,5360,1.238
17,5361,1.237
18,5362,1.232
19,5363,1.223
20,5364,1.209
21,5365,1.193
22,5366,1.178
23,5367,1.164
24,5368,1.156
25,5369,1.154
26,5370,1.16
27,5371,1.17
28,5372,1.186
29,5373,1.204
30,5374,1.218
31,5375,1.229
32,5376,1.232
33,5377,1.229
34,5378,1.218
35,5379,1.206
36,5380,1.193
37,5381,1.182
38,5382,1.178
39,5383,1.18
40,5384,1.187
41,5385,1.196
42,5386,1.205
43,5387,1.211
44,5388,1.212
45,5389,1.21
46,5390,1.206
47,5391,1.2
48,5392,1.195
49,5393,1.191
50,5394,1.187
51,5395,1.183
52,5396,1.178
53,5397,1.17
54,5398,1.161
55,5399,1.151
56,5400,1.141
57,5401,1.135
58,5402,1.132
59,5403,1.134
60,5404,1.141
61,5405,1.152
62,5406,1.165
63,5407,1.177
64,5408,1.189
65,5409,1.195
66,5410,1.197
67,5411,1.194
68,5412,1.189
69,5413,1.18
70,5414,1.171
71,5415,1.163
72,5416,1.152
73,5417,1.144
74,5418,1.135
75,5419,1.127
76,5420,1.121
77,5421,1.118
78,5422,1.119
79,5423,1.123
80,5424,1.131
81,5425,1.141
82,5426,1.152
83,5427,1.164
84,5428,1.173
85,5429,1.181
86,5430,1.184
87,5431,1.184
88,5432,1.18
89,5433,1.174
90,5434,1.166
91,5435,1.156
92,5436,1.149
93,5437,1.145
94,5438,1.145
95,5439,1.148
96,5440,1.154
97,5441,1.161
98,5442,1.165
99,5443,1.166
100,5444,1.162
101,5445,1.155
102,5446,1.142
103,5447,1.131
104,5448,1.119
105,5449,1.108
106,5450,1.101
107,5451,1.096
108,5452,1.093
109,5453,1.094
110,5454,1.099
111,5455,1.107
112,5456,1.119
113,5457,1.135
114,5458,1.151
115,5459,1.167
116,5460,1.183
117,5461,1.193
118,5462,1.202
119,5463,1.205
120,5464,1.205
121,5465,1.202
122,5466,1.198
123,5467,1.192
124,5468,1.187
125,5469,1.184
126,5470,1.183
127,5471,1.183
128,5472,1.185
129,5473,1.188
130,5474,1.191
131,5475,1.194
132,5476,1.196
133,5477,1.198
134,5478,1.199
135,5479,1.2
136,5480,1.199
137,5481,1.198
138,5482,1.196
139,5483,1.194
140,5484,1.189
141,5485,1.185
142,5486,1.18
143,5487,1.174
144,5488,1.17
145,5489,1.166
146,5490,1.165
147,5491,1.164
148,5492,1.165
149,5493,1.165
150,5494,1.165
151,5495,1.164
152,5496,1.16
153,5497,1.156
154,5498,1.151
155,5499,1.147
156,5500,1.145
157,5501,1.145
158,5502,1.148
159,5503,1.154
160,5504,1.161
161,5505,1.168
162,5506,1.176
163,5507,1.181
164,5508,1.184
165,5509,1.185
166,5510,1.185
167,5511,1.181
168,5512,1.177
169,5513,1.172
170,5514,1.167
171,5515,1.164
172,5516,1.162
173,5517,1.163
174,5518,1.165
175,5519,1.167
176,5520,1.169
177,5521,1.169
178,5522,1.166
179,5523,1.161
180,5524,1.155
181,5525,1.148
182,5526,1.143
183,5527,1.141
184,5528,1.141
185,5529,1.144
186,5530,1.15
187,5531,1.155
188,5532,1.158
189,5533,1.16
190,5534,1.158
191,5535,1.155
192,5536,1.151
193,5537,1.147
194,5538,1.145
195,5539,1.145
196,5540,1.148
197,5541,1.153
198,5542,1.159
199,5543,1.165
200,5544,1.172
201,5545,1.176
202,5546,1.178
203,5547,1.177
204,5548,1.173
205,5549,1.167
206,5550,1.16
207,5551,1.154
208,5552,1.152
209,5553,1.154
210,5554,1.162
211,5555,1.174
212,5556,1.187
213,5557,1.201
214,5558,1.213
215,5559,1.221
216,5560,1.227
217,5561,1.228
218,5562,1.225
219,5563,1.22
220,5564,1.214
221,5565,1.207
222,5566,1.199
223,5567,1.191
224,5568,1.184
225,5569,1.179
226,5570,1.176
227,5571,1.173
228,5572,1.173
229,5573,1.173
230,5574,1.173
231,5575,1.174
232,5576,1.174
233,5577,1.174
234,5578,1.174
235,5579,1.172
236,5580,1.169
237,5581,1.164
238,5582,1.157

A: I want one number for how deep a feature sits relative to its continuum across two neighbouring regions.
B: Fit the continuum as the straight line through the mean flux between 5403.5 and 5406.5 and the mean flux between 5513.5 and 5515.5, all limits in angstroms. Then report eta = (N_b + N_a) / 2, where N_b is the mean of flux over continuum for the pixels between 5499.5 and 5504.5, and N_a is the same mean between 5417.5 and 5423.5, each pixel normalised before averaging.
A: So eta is 0.98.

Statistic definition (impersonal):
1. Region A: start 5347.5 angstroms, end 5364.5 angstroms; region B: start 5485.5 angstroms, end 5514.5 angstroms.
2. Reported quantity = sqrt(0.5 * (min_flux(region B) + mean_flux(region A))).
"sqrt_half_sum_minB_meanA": 1.09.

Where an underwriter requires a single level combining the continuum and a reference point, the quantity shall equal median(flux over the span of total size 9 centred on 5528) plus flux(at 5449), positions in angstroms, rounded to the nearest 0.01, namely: 2.26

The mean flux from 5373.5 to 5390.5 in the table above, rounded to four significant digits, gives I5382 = 1.205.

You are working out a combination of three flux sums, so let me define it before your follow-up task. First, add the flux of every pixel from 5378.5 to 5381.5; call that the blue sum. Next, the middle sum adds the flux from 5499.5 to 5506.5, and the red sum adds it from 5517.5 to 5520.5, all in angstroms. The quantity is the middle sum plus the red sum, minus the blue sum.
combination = 8.0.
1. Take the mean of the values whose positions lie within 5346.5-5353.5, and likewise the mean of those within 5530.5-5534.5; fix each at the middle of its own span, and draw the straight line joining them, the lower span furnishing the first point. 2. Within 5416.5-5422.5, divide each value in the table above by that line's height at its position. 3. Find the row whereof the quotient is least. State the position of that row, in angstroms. 5421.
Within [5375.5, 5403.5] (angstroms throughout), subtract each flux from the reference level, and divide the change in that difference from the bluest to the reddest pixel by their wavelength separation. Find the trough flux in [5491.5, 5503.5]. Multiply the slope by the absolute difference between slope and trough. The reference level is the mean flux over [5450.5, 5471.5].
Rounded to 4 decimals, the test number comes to 0.0041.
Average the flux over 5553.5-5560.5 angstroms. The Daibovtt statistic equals 1.20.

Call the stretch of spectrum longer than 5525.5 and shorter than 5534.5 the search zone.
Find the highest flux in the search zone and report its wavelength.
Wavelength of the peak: 5533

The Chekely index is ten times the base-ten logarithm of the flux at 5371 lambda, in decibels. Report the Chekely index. 0.68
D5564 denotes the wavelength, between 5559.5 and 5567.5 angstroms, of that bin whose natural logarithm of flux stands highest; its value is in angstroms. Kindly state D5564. 5561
